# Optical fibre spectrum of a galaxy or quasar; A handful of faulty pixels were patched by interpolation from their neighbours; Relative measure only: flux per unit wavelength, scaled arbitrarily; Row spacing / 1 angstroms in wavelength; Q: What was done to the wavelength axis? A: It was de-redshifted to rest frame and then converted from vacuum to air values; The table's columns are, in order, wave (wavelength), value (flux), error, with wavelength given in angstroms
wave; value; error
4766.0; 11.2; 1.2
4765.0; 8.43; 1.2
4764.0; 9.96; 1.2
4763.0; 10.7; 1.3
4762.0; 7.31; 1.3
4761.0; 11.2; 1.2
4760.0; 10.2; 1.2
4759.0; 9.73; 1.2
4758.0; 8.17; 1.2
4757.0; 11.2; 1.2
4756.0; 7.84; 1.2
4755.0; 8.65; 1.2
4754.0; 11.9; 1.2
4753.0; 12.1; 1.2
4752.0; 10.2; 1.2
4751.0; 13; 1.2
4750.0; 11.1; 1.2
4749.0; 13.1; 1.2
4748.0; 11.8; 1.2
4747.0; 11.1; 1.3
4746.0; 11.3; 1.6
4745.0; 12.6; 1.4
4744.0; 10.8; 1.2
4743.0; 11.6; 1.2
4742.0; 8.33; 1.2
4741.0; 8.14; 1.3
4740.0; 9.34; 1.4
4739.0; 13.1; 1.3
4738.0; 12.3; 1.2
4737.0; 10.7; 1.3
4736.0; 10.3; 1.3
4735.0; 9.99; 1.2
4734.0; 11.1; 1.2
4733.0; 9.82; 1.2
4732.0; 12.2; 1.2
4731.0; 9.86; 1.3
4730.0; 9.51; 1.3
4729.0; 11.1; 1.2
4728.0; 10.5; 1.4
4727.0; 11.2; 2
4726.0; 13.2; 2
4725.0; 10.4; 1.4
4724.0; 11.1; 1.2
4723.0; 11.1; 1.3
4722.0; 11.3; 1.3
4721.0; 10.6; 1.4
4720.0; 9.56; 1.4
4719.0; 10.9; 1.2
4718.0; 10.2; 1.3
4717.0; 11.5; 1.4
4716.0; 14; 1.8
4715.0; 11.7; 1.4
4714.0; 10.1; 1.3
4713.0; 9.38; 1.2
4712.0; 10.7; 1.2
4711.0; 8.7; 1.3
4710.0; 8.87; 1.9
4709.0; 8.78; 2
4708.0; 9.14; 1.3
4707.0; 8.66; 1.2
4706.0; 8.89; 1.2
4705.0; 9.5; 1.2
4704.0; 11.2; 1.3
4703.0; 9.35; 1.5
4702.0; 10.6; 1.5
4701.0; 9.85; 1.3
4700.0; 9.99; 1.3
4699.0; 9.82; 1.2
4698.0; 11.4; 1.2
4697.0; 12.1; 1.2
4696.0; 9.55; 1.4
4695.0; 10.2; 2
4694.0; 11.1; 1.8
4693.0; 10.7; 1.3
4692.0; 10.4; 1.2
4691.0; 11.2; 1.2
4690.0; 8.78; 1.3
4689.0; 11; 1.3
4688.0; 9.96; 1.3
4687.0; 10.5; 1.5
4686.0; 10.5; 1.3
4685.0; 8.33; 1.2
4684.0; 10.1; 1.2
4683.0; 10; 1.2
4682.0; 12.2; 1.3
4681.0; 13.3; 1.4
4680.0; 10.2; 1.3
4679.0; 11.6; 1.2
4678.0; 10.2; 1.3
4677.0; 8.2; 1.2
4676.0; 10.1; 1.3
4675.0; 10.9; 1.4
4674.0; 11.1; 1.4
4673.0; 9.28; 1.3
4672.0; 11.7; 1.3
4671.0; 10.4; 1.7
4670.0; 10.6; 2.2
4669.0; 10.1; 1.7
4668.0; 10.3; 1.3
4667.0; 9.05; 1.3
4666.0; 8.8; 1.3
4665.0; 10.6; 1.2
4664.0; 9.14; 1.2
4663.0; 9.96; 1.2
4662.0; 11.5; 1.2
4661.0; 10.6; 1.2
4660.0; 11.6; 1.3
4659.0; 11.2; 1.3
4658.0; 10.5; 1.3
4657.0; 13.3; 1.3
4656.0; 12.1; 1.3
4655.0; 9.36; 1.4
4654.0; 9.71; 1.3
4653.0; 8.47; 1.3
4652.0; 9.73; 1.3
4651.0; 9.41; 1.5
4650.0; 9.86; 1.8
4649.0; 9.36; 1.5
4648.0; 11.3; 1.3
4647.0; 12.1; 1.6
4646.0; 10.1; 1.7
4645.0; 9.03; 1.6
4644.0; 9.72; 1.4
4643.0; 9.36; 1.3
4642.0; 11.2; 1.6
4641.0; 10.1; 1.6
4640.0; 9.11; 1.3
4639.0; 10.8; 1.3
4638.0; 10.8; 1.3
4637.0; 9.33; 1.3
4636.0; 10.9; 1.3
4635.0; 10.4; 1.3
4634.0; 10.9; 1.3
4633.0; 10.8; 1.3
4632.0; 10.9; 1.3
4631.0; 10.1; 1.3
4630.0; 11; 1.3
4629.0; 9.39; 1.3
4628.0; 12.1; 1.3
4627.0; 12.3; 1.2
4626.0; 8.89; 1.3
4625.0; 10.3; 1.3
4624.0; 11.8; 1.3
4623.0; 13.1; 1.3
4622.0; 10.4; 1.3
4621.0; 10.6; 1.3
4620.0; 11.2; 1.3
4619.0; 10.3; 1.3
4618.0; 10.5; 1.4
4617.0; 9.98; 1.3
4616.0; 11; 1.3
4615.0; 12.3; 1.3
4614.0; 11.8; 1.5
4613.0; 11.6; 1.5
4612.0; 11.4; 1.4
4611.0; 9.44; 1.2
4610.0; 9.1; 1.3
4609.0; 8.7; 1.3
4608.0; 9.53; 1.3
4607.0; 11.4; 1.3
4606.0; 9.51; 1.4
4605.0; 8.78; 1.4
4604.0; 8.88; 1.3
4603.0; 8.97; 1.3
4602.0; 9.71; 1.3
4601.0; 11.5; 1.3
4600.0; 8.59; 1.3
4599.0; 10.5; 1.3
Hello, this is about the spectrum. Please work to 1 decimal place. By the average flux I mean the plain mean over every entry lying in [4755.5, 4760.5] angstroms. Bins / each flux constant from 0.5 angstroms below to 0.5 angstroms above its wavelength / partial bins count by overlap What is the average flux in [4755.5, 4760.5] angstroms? 9.4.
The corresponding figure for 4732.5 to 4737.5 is 10.4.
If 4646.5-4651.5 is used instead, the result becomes 10.4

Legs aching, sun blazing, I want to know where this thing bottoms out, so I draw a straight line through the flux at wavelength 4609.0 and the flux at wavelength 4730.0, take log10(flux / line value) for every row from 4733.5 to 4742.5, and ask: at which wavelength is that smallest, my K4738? 4741.0 angstroms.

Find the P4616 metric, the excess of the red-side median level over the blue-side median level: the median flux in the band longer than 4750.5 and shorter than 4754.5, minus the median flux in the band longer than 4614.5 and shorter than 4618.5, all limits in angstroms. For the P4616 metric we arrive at 1.25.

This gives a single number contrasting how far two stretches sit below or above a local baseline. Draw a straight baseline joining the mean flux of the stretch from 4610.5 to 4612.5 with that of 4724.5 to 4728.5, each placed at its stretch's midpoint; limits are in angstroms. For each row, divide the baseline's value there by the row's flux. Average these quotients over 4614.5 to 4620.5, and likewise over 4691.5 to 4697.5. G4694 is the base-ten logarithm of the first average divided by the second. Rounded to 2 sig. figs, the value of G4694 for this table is -0.033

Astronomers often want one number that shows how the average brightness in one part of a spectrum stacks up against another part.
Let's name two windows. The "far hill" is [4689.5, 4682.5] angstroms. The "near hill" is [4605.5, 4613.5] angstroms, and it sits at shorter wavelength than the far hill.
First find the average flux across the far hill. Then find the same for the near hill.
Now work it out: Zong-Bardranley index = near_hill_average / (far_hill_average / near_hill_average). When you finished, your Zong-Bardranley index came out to 10.1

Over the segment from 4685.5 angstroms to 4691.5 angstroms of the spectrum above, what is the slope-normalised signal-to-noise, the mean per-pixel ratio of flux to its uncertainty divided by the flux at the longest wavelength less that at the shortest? 11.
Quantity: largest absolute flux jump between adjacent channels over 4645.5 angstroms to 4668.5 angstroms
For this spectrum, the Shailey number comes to 2.80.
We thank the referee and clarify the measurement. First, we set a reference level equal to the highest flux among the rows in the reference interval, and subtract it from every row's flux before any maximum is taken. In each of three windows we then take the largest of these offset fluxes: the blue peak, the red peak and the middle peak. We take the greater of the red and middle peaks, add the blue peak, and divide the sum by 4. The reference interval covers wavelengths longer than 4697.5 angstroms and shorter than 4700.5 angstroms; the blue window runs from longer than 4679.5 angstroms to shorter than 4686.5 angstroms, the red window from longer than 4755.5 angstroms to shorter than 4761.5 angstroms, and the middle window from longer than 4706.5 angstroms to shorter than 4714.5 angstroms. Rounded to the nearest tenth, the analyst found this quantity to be 0.4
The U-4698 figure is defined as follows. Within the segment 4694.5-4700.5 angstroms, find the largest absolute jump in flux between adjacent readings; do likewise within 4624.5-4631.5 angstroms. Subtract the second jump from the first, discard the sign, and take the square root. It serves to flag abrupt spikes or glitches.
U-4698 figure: 0.93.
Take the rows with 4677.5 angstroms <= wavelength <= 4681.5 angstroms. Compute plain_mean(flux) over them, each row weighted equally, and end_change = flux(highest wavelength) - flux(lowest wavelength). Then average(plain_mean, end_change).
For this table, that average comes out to 7.2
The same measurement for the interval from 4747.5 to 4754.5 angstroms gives 6.0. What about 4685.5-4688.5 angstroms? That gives 4.9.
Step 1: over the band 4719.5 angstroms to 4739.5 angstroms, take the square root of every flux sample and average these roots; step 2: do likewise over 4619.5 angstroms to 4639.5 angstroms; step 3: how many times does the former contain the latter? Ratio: 1.01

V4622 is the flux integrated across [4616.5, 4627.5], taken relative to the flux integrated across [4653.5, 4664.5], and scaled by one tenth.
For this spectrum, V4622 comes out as 0.100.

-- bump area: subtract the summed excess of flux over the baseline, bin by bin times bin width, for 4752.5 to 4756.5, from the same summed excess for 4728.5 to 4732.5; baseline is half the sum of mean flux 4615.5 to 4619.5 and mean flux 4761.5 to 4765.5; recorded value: 2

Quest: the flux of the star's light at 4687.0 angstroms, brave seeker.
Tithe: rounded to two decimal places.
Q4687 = 10.50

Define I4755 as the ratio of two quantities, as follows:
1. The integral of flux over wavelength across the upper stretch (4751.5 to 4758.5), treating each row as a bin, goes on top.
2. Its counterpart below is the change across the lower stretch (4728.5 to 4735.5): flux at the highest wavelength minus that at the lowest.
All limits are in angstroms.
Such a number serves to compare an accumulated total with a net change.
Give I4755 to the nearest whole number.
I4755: -63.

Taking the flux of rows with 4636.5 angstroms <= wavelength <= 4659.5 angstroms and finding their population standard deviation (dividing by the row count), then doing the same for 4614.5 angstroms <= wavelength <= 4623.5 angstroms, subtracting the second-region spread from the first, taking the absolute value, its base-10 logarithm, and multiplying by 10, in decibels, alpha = -7.3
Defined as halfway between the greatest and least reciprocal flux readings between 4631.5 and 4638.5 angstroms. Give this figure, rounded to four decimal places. 0.0995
